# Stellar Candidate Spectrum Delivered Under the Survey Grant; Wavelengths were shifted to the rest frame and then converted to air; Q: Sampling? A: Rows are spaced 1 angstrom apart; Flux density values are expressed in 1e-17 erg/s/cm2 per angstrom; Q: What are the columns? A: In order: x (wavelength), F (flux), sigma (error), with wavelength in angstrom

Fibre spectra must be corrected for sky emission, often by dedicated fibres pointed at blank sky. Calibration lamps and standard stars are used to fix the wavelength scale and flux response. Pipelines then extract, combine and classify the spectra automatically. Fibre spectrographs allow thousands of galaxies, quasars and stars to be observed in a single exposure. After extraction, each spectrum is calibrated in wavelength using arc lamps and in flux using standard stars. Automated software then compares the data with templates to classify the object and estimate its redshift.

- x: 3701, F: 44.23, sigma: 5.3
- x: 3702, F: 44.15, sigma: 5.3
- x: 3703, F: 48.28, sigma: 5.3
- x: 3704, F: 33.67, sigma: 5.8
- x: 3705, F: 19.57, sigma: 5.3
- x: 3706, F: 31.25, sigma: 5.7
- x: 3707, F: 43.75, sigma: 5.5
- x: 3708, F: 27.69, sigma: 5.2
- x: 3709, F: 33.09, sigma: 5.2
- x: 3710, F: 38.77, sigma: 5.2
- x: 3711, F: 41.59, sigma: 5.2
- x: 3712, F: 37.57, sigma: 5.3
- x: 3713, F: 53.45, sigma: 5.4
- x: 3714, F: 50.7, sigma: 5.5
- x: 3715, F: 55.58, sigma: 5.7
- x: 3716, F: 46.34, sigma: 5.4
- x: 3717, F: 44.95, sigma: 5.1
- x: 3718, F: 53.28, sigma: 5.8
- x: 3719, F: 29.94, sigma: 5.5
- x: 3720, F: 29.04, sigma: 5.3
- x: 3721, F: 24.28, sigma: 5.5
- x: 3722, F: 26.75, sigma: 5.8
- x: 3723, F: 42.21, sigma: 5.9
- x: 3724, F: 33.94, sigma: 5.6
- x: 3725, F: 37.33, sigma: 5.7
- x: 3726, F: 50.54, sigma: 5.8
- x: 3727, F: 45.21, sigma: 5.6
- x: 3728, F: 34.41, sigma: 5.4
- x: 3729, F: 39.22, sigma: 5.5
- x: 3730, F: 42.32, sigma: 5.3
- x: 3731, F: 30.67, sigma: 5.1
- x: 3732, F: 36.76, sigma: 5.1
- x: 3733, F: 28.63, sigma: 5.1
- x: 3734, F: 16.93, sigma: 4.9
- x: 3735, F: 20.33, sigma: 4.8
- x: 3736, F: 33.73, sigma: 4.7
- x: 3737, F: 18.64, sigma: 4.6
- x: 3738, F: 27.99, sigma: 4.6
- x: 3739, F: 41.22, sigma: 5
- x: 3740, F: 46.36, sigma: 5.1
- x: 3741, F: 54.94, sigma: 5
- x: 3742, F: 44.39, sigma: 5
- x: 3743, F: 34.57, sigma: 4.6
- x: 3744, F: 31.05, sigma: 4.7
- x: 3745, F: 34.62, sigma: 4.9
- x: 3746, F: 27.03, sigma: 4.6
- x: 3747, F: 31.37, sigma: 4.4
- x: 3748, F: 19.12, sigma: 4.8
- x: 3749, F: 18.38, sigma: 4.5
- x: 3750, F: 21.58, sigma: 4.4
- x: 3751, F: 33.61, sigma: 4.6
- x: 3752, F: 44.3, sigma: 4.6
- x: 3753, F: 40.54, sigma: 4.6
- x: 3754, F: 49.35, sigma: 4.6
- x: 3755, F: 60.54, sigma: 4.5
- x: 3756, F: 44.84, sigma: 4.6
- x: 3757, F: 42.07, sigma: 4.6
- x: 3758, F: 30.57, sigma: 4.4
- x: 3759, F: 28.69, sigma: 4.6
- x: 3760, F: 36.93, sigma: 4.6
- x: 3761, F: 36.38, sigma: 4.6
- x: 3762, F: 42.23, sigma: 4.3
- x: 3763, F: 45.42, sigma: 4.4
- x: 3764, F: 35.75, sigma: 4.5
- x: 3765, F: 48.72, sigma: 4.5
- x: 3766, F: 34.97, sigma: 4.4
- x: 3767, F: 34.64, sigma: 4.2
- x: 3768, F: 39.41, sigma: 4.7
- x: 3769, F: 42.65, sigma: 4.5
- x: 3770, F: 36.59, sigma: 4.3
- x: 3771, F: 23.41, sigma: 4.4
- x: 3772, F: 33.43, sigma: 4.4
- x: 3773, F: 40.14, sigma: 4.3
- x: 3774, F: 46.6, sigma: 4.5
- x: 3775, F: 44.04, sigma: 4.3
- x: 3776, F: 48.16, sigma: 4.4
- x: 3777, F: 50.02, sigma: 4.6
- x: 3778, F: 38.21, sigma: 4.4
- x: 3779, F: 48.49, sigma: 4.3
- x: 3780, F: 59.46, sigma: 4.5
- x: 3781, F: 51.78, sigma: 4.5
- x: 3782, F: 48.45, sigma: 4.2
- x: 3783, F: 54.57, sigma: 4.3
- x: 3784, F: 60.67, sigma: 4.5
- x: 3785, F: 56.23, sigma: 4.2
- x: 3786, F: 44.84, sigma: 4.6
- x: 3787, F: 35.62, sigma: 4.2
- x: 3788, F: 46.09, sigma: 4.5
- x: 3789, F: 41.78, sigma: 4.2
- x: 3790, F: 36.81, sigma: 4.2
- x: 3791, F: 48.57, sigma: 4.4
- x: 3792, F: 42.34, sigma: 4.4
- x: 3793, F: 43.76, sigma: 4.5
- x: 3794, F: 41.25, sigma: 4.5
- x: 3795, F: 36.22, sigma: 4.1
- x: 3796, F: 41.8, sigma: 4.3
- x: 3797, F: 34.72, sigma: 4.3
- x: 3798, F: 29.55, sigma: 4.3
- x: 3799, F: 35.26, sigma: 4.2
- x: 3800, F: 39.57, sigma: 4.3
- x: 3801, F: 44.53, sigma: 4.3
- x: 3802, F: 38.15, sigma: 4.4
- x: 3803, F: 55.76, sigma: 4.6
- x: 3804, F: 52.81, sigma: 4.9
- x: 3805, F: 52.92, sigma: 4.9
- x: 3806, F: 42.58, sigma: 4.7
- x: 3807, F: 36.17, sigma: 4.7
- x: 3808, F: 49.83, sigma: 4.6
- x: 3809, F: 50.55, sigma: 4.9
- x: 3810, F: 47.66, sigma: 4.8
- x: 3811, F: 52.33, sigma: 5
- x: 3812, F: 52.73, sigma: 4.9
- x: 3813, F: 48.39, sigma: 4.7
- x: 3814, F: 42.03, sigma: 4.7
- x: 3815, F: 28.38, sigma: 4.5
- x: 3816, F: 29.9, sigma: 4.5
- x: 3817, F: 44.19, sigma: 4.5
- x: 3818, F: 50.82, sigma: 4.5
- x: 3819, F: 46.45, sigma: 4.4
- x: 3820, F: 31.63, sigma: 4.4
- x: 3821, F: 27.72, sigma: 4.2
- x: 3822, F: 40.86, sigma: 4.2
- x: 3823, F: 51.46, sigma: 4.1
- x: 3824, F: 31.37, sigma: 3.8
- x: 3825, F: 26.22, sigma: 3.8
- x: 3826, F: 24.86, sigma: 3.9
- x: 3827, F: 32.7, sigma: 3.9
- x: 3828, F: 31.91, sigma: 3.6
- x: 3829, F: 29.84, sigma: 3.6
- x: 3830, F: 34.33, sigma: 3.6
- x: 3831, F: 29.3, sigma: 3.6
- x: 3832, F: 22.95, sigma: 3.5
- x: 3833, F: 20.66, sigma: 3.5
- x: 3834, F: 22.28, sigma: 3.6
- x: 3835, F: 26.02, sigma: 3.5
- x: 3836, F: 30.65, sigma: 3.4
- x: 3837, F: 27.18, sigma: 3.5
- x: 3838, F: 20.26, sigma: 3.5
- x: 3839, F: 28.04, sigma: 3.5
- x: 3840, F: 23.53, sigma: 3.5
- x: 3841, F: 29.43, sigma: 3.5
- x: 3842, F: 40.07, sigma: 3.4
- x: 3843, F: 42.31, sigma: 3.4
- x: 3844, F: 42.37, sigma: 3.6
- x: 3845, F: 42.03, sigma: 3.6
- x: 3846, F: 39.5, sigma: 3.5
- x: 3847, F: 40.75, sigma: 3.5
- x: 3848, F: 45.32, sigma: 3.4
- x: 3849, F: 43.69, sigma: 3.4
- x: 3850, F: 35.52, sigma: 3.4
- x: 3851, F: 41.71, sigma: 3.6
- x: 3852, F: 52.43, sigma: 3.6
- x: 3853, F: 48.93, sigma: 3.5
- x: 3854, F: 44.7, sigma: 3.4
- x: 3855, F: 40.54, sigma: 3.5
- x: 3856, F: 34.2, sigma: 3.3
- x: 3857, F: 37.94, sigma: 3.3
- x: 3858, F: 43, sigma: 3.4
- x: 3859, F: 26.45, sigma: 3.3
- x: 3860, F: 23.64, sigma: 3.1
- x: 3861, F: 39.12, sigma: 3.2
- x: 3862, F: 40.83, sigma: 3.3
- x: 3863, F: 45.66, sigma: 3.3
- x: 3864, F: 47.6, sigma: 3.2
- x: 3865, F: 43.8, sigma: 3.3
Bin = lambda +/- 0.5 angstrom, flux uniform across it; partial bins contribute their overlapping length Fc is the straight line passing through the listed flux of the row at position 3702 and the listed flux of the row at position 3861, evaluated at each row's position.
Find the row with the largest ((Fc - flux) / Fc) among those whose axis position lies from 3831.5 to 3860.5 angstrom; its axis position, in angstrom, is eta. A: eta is 3838 angstrom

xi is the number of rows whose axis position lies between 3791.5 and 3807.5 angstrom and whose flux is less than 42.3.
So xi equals 9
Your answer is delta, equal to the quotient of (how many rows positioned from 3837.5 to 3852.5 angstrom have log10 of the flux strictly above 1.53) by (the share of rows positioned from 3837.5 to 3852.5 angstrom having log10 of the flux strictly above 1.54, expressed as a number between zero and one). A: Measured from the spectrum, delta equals 15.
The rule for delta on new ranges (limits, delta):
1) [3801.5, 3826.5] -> 25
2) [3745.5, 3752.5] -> 7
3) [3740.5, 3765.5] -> 29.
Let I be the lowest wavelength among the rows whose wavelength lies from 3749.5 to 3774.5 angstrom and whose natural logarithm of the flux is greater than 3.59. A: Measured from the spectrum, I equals 3752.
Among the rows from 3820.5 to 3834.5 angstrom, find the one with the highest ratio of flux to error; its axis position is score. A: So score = 3823 angstrom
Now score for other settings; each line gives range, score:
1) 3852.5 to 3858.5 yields 3853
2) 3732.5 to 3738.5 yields 3736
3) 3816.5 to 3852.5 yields 3852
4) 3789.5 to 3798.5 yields 3791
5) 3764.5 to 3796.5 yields 3784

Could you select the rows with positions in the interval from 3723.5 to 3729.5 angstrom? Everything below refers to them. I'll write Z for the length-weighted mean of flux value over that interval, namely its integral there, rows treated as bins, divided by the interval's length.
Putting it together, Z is 40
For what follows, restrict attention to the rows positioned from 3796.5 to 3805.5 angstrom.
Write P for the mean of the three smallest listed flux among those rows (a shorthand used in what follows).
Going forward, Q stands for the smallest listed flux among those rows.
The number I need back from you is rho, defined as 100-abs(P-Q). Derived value 96.4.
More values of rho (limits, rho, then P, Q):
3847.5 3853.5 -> 95.2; 40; 35.52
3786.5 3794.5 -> 97.7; 38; 35.62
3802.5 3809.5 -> 93.3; 43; 36.17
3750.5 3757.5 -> 94.9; 39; 33.61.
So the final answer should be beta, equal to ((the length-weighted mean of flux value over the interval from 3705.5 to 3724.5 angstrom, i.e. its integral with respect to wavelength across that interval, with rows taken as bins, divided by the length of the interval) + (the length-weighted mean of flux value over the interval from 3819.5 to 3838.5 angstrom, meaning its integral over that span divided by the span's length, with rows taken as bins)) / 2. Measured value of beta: 34.4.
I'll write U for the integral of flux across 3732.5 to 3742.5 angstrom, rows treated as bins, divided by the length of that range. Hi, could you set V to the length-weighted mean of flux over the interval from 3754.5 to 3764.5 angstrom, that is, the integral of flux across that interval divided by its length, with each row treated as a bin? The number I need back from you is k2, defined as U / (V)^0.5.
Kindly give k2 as 5.2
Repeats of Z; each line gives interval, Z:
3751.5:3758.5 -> 45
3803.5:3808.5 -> 47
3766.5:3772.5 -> 35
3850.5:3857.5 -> 43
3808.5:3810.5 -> 49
